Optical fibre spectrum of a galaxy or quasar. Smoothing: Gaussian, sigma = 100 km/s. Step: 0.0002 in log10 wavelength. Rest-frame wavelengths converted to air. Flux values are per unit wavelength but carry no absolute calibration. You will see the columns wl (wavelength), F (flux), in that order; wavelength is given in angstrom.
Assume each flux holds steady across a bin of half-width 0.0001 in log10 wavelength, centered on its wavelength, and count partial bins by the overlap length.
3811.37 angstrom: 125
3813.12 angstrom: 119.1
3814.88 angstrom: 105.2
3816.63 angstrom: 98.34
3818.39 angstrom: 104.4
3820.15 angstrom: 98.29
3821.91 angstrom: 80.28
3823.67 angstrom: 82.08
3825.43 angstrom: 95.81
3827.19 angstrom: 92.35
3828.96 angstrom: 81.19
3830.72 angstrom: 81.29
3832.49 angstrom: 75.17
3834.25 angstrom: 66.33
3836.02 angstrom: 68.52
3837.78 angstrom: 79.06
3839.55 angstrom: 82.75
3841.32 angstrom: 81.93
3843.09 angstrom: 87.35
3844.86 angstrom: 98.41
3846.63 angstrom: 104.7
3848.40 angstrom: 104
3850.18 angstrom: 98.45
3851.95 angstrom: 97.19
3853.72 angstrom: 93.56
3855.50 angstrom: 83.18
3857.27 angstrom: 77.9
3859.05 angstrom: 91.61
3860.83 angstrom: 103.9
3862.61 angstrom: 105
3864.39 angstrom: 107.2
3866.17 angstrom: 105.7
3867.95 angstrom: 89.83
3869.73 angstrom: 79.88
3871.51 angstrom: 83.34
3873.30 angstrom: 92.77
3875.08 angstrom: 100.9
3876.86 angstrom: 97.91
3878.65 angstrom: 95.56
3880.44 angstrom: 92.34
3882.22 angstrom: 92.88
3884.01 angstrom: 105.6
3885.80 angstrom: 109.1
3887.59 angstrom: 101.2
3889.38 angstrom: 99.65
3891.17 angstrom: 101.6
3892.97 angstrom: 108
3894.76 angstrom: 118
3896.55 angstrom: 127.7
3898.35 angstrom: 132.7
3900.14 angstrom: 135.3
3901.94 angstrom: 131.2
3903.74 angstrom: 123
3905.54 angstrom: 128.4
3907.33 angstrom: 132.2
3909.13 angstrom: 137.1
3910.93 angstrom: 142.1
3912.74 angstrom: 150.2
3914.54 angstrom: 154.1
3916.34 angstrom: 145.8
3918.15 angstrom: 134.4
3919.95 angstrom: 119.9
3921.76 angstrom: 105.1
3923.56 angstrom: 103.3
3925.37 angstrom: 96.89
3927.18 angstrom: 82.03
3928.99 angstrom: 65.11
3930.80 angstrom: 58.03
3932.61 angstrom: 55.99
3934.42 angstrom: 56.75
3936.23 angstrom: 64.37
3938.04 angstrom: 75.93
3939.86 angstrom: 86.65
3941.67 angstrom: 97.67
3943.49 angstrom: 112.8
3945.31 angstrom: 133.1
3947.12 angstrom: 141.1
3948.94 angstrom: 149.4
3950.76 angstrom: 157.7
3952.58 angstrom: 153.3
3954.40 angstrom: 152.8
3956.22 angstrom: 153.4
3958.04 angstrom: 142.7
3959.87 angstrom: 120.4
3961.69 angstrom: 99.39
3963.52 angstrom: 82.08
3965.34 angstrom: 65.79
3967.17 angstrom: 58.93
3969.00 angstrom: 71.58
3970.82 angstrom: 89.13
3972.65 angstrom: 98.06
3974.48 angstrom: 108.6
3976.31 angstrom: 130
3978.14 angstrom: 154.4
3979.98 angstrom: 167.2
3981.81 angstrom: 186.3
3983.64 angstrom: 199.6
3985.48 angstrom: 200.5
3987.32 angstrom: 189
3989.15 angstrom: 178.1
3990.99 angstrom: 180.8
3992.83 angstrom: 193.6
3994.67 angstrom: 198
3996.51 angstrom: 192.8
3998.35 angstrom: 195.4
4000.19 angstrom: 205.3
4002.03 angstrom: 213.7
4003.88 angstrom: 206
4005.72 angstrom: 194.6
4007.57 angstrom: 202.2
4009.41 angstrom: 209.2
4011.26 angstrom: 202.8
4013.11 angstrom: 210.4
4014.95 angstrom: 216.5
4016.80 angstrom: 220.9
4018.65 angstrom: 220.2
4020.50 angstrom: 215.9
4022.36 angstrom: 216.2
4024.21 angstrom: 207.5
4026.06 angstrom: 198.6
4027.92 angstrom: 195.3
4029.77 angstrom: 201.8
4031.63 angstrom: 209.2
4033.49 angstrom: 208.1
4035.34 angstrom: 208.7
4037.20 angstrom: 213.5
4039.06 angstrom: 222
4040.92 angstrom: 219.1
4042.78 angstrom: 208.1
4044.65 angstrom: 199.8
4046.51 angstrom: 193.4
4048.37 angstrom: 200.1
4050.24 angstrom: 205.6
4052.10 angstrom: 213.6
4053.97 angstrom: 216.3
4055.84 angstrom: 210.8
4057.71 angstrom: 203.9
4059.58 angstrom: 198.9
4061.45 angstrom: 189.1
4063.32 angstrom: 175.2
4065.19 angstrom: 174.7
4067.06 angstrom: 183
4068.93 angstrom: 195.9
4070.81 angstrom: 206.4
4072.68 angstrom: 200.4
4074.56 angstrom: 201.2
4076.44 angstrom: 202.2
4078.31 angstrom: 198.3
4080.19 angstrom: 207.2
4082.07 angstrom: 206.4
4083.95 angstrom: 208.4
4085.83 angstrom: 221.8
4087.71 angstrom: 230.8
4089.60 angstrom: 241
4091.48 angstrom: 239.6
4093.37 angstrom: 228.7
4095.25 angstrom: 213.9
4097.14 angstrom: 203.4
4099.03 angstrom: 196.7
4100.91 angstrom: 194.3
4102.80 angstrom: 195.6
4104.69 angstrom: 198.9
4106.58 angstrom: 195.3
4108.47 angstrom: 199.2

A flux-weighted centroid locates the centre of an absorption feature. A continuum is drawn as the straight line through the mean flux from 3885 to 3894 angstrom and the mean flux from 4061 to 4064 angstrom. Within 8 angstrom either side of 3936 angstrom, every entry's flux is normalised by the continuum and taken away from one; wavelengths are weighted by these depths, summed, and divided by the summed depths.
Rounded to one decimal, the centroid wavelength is 3934.8 angstrom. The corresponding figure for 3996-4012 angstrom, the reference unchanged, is 4003.8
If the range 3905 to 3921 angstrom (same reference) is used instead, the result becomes 3912.3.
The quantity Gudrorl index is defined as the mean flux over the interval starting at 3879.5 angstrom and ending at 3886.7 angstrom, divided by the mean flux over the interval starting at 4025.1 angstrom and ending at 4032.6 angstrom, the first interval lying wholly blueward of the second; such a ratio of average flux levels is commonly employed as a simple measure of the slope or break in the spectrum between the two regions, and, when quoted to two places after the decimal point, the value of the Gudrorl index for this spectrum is 0.50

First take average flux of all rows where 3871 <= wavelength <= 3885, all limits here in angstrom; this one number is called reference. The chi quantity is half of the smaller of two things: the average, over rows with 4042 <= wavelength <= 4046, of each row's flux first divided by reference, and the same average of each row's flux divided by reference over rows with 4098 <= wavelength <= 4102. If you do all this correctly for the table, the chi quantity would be 1.0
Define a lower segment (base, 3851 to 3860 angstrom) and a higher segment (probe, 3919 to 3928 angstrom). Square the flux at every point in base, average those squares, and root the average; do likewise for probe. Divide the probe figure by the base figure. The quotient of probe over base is 1.15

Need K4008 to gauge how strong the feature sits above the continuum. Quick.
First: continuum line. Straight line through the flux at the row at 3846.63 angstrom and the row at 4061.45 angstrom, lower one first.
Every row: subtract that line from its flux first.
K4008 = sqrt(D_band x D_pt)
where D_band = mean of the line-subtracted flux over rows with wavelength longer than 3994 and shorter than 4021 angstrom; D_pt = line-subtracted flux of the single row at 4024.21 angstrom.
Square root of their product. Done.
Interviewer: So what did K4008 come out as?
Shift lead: 36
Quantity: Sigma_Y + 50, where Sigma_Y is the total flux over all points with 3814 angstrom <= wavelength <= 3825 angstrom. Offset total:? 619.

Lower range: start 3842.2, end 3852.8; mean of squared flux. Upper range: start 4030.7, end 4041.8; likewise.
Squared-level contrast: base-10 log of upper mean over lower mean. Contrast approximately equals 0.67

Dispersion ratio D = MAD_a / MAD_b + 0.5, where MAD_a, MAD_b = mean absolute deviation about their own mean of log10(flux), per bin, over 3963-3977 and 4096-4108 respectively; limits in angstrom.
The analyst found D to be 17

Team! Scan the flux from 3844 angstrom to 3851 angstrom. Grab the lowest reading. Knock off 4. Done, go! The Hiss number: 94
